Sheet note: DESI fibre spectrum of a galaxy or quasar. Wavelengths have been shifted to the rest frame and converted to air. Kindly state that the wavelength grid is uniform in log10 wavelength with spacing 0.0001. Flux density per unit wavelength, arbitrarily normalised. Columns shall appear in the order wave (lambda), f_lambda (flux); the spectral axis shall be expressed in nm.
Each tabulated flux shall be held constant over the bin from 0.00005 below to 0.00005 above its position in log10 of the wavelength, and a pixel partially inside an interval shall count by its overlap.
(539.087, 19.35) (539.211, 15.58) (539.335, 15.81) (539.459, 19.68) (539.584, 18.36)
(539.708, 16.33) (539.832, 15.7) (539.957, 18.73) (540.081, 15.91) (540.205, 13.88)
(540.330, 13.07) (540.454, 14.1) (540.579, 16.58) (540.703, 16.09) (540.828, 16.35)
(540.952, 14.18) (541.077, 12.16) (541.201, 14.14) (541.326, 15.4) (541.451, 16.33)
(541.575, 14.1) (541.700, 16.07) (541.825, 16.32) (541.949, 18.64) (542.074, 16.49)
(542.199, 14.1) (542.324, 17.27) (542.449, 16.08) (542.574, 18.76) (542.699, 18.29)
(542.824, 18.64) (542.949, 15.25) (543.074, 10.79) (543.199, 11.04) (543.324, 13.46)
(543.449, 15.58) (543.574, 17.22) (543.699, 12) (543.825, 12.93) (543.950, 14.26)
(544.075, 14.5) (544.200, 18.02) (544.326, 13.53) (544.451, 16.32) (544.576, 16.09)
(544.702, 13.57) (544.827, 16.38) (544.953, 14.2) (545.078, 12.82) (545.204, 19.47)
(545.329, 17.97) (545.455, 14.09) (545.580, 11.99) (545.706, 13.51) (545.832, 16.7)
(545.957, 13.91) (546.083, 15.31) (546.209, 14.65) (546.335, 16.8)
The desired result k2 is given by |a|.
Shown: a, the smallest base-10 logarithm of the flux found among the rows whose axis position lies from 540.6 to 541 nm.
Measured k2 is 1.15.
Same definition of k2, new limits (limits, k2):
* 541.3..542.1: 1.15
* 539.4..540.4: 1.12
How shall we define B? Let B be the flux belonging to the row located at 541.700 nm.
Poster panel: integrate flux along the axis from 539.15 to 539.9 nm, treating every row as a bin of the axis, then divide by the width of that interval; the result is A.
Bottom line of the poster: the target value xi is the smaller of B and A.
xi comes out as 16.1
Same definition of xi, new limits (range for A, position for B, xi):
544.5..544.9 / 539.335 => 15.3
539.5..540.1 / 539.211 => 15.6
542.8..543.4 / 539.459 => 13.6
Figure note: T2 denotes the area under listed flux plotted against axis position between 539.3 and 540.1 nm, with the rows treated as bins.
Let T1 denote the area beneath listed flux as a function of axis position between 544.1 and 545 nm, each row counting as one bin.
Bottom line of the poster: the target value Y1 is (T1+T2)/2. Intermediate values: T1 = 13.9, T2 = 13.9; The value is 13.9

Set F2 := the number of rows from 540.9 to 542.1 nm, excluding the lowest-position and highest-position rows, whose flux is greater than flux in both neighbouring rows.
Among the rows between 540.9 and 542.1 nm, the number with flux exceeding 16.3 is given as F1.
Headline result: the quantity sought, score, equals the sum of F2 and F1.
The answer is 6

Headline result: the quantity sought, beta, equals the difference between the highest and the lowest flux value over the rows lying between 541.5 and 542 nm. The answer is 4.5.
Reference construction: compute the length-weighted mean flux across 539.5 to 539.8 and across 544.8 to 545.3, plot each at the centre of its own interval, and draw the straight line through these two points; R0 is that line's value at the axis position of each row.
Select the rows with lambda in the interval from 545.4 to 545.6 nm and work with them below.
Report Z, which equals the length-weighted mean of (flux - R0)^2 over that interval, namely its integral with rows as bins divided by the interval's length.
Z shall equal 7.2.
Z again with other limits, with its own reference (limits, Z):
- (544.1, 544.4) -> 4.5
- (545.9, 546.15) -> 1.4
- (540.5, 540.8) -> 1.0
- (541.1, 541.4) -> 7.0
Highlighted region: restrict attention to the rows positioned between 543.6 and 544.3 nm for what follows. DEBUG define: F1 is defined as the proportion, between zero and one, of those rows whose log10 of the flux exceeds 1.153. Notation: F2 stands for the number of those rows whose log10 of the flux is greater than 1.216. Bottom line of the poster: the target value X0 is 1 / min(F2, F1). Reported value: 1.7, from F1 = 0.60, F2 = 1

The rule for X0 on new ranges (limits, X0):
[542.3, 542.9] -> 1.0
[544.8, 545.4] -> 1.7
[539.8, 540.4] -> 1.7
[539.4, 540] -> 1.0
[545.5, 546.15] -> 2.5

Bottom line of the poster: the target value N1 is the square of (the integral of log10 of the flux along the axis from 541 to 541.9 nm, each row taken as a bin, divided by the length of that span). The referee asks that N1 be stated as 1.38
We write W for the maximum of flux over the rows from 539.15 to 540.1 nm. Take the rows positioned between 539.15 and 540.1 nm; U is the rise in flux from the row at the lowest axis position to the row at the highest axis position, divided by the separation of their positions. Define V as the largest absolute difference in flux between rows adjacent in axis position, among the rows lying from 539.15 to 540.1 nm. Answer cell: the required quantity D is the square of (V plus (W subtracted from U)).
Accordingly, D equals 238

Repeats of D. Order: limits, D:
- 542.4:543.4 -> 299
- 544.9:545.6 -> 267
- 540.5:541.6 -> 284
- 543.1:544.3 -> 34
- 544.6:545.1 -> 242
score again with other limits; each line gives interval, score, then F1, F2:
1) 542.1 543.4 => 7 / 4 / 3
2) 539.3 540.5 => 6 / 4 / 2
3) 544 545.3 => 7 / 4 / 3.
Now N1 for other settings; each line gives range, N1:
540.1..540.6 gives 1.33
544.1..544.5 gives 1.43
